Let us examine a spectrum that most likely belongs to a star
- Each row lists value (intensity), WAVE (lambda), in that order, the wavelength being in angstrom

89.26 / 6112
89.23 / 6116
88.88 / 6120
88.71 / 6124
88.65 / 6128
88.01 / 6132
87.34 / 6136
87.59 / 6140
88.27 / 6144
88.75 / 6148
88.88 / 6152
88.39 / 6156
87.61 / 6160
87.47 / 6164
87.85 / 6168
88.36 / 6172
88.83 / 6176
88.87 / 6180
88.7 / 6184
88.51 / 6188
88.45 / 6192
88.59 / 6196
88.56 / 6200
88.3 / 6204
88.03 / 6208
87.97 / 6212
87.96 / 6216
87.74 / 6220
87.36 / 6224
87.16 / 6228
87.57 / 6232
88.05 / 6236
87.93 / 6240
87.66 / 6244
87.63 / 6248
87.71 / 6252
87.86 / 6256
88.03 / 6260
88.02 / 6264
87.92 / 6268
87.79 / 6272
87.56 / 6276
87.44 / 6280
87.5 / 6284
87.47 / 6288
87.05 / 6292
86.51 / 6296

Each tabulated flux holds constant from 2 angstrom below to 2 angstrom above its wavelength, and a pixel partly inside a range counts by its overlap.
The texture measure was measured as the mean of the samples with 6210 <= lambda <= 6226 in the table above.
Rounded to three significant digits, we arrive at 87.8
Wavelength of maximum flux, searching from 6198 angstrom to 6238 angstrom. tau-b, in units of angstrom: 6200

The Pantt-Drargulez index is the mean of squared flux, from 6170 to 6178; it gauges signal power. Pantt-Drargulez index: 7849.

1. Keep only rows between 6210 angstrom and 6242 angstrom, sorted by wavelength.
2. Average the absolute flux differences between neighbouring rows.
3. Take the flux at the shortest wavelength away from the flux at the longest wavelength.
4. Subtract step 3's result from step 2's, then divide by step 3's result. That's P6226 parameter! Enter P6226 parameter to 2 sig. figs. -7.5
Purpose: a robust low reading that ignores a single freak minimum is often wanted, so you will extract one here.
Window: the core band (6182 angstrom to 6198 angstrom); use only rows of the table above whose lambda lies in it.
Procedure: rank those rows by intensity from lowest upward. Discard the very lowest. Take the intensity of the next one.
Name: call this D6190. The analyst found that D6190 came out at 88.51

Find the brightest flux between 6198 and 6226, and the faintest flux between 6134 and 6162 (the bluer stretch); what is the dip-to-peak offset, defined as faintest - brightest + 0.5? -0.7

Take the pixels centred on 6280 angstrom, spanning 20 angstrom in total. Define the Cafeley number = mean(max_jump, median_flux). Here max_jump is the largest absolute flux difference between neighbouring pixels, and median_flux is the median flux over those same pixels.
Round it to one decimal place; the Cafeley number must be 43.9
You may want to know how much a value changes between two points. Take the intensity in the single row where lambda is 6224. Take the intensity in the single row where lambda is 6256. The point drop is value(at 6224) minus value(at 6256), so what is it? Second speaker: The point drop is -0.50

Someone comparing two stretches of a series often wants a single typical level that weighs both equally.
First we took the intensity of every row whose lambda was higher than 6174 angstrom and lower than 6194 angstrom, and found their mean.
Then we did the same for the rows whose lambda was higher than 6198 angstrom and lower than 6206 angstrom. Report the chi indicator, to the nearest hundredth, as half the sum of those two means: 88.55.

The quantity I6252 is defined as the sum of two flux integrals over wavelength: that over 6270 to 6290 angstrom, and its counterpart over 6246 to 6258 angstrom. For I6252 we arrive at 2804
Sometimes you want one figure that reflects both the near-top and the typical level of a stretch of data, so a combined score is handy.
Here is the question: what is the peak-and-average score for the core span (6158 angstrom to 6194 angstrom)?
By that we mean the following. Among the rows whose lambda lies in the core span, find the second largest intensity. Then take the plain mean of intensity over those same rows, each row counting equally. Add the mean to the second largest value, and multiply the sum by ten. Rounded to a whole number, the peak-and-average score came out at 1771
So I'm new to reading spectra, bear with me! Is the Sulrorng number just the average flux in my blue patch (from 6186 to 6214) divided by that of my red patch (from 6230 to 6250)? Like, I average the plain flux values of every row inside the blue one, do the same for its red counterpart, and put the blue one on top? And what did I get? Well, 1.01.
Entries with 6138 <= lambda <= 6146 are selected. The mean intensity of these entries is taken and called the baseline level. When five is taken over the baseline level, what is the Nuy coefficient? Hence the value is 0.0569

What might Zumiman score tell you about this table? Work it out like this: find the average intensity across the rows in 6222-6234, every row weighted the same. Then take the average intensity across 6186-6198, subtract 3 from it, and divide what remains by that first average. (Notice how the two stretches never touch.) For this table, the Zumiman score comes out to 0.979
